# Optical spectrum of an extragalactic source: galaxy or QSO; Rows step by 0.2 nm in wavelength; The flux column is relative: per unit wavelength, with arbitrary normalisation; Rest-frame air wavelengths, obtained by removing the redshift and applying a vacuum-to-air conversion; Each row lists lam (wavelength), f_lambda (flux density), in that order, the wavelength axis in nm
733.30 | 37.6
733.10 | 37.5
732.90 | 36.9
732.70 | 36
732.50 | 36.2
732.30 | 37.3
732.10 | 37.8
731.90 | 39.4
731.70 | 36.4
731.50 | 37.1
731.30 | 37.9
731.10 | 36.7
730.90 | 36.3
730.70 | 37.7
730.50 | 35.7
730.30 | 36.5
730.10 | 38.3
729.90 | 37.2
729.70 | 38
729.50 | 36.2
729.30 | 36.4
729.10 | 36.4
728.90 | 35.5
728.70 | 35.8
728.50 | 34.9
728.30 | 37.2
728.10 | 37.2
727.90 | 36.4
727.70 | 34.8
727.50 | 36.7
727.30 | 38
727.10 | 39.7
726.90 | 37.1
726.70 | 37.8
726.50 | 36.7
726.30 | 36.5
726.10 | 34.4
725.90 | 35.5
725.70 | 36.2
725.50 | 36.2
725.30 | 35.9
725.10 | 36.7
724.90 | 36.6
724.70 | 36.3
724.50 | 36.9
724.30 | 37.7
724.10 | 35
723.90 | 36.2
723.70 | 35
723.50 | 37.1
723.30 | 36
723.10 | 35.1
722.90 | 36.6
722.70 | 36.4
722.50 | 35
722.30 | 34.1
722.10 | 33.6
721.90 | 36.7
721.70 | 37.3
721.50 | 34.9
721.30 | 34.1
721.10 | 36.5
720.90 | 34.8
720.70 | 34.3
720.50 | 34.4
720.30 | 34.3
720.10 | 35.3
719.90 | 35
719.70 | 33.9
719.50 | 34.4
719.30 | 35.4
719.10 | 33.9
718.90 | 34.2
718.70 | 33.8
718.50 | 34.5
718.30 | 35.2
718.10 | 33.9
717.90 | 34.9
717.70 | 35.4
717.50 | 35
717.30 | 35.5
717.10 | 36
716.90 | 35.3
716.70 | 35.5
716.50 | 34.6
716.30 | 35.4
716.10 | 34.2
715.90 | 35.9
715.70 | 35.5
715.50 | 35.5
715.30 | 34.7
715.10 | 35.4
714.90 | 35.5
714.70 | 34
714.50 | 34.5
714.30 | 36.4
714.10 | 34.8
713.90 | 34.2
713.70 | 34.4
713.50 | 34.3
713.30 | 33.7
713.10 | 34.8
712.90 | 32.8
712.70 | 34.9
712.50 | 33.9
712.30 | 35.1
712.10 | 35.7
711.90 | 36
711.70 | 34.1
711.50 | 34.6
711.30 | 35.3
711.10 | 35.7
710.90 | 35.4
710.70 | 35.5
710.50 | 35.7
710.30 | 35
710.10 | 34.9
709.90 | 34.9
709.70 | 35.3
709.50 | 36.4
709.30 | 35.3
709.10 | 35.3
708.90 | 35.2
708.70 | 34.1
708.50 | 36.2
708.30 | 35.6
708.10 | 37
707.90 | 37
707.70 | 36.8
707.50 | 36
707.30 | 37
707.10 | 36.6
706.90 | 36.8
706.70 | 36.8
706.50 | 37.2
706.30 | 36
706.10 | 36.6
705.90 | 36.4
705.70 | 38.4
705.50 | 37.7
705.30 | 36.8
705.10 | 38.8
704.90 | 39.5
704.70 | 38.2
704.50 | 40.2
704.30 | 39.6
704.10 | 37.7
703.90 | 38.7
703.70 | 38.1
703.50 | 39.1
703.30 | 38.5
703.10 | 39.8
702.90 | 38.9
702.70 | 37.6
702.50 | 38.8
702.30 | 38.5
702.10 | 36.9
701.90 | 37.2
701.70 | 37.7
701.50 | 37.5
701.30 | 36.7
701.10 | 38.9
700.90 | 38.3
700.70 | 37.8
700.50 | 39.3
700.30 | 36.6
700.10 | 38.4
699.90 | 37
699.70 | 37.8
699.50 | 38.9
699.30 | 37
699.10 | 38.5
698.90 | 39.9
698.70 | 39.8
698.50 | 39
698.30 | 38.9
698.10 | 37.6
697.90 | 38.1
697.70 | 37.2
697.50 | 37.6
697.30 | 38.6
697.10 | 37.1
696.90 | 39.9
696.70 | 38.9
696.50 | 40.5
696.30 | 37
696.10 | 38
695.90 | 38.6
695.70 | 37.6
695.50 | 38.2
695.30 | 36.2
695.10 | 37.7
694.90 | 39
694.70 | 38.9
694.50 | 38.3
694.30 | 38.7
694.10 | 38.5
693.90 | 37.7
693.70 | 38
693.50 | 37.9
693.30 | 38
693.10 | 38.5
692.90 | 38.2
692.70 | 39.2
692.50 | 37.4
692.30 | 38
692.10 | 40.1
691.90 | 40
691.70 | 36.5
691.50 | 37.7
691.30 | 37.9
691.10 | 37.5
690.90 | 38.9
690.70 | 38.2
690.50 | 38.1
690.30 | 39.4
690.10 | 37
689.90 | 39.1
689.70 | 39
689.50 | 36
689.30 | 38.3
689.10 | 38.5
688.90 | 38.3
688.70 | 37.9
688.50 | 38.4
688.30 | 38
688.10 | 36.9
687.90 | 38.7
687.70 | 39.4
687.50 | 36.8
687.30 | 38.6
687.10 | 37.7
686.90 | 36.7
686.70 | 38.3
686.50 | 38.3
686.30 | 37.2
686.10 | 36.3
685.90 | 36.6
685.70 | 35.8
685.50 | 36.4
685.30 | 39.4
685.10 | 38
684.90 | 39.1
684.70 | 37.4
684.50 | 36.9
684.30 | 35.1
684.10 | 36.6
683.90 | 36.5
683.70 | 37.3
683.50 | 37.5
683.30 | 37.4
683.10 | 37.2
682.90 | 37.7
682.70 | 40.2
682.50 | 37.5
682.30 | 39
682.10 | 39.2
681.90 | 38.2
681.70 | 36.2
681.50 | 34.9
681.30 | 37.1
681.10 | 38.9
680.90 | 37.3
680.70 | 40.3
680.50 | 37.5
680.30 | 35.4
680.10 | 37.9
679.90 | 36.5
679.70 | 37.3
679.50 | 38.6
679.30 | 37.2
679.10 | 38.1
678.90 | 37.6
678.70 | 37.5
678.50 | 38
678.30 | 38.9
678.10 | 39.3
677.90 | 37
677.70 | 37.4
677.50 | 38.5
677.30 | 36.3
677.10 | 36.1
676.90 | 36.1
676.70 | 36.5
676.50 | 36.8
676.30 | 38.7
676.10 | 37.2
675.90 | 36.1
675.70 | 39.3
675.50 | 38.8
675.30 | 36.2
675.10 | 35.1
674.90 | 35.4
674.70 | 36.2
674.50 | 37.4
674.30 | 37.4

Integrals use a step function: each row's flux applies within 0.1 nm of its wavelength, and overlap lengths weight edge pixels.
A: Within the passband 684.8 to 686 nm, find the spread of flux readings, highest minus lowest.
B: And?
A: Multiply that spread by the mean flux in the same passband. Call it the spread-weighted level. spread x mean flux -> 135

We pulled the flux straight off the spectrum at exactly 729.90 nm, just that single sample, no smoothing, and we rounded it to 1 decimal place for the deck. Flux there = 37.2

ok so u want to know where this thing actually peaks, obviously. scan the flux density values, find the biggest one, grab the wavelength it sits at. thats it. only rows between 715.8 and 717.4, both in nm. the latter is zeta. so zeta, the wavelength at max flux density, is 717.10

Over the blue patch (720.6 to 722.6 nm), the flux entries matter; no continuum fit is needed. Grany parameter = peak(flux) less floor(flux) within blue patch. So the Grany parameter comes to 3.7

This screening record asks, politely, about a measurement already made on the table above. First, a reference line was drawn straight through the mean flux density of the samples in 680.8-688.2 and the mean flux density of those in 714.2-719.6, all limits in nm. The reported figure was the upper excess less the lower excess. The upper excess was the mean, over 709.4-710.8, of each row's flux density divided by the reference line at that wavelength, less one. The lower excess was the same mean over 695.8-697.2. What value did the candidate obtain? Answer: -0.058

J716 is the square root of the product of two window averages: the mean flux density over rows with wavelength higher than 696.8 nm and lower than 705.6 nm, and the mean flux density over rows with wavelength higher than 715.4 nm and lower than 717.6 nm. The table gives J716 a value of 36.8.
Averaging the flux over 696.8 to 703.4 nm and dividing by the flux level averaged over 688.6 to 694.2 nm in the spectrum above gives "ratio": 1.00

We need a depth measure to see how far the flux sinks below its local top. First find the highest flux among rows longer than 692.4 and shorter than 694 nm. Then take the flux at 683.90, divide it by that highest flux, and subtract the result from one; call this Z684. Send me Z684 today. 0.069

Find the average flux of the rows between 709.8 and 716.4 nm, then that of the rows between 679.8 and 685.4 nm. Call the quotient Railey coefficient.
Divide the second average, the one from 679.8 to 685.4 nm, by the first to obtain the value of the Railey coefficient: 1.08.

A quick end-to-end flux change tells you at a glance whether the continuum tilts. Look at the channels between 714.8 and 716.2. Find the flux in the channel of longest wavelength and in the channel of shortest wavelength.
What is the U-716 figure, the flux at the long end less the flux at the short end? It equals -1.3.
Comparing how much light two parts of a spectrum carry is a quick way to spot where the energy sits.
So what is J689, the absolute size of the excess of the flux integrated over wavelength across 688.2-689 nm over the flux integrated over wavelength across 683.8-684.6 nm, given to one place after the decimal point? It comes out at 1.5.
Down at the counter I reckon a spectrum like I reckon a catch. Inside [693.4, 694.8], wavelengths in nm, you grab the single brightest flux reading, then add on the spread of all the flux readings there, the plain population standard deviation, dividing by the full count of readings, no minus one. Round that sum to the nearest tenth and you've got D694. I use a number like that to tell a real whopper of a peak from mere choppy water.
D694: 39.3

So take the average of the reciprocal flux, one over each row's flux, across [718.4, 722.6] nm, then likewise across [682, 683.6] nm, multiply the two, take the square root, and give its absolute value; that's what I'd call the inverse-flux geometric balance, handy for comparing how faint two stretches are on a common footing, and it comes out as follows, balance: 0.0275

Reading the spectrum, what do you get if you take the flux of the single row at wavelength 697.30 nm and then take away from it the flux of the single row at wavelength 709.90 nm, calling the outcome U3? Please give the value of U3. 3.7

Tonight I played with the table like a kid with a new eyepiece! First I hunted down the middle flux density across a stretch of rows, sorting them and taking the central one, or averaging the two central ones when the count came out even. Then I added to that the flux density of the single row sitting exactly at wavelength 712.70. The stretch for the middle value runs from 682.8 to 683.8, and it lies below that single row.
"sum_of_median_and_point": 72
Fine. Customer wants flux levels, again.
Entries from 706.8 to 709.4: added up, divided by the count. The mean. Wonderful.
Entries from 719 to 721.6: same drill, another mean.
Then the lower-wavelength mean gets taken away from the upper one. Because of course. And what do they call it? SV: -1.4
